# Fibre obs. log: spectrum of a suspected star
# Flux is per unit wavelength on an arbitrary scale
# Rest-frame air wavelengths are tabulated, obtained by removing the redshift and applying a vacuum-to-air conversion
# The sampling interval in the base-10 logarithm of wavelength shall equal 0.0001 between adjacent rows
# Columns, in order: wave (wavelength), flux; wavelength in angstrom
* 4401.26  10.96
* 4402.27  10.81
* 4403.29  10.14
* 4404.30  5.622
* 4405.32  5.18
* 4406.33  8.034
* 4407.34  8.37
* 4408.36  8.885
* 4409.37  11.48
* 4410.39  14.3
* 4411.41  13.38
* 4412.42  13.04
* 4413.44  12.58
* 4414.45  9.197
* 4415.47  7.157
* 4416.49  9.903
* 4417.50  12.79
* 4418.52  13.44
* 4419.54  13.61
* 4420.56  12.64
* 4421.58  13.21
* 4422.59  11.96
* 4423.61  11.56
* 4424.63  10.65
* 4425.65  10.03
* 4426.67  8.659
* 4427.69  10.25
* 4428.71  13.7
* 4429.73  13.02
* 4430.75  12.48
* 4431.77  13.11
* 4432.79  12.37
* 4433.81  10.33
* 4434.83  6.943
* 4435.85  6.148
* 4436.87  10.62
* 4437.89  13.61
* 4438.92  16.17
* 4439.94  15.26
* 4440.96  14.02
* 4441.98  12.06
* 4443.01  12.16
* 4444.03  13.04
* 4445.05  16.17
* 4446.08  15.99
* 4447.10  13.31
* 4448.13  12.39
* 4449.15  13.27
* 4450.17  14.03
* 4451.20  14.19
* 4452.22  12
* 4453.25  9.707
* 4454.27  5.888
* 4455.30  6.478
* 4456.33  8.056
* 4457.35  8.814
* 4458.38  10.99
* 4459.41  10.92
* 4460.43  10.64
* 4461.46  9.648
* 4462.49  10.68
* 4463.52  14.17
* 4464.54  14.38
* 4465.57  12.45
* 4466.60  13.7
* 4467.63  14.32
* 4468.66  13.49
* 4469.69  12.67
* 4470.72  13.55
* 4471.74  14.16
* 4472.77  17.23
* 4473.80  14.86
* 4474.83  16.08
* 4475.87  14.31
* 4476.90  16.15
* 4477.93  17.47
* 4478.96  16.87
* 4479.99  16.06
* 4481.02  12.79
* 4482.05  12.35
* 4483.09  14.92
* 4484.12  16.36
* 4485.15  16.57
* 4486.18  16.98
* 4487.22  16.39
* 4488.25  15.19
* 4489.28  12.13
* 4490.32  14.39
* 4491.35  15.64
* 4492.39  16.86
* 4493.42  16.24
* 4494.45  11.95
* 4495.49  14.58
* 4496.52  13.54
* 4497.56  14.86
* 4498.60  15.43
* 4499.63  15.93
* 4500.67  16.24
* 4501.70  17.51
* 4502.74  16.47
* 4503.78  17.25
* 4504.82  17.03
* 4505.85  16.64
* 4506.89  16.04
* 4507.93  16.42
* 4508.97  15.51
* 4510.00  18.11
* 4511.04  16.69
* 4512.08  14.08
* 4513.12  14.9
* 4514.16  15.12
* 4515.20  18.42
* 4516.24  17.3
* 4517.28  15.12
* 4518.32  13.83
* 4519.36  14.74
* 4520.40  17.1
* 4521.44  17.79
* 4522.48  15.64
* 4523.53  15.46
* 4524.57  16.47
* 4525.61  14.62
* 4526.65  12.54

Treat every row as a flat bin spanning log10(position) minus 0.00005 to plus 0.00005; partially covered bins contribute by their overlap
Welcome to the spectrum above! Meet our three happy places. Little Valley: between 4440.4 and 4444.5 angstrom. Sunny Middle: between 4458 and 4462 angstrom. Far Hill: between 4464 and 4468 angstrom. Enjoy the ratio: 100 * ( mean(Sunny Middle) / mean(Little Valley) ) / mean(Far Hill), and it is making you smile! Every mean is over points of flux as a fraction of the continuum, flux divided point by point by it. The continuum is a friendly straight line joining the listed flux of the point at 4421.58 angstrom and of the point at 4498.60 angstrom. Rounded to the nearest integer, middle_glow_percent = 84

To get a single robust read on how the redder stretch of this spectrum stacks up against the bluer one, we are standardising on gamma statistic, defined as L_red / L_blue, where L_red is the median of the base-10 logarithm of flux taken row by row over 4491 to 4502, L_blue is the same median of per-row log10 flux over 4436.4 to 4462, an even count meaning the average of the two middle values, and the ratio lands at 1.10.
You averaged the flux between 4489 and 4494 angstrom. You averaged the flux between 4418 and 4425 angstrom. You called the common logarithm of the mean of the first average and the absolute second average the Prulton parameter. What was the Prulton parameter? 1.14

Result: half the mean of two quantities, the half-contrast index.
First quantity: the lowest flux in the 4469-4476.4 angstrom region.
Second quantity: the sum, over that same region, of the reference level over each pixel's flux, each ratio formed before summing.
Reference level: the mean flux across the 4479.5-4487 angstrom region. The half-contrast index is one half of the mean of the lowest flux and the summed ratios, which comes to 4.99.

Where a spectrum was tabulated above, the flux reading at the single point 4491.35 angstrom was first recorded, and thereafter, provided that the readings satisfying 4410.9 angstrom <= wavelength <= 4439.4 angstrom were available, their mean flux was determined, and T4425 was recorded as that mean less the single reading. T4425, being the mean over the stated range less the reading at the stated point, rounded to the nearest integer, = -4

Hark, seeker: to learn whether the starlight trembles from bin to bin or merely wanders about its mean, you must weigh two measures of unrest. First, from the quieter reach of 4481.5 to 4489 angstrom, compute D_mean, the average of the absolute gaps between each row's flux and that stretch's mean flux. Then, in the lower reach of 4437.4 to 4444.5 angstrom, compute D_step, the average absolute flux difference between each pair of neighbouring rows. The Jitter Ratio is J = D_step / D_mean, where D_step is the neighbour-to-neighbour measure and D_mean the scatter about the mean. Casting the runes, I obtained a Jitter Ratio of 1.1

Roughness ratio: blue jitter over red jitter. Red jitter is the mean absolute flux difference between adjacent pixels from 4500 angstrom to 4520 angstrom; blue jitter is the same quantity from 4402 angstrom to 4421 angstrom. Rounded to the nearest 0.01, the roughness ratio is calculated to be 1.33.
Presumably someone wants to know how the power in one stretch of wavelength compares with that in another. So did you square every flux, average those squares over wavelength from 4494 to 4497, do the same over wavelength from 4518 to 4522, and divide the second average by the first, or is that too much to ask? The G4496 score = 1.4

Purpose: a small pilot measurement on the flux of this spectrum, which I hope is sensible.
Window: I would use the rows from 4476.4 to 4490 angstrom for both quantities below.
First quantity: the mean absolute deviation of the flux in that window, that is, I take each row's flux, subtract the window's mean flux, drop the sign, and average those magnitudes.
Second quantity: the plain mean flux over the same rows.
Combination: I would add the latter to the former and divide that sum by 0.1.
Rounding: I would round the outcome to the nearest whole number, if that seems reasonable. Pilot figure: 169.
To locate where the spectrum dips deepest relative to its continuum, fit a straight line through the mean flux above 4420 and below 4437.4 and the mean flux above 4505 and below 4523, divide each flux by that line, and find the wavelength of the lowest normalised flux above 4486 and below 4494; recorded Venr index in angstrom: 4489.28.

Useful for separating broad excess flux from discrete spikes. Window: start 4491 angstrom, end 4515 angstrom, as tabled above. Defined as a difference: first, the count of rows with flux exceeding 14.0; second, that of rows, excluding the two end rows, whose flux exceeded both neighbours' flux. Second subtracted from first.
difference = 15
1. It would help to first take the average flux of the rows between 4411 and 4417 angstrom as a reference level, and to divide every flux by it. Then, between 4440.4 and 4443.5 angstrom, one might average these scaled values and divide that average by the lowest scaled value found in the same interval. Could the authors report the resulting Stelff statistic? 1.06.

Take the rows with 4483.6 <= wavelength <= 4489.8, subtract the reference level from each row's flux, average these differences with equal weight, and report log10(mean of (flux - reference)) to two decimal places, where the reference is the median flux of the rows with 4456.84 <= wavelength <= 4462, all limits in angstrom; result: 0.70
